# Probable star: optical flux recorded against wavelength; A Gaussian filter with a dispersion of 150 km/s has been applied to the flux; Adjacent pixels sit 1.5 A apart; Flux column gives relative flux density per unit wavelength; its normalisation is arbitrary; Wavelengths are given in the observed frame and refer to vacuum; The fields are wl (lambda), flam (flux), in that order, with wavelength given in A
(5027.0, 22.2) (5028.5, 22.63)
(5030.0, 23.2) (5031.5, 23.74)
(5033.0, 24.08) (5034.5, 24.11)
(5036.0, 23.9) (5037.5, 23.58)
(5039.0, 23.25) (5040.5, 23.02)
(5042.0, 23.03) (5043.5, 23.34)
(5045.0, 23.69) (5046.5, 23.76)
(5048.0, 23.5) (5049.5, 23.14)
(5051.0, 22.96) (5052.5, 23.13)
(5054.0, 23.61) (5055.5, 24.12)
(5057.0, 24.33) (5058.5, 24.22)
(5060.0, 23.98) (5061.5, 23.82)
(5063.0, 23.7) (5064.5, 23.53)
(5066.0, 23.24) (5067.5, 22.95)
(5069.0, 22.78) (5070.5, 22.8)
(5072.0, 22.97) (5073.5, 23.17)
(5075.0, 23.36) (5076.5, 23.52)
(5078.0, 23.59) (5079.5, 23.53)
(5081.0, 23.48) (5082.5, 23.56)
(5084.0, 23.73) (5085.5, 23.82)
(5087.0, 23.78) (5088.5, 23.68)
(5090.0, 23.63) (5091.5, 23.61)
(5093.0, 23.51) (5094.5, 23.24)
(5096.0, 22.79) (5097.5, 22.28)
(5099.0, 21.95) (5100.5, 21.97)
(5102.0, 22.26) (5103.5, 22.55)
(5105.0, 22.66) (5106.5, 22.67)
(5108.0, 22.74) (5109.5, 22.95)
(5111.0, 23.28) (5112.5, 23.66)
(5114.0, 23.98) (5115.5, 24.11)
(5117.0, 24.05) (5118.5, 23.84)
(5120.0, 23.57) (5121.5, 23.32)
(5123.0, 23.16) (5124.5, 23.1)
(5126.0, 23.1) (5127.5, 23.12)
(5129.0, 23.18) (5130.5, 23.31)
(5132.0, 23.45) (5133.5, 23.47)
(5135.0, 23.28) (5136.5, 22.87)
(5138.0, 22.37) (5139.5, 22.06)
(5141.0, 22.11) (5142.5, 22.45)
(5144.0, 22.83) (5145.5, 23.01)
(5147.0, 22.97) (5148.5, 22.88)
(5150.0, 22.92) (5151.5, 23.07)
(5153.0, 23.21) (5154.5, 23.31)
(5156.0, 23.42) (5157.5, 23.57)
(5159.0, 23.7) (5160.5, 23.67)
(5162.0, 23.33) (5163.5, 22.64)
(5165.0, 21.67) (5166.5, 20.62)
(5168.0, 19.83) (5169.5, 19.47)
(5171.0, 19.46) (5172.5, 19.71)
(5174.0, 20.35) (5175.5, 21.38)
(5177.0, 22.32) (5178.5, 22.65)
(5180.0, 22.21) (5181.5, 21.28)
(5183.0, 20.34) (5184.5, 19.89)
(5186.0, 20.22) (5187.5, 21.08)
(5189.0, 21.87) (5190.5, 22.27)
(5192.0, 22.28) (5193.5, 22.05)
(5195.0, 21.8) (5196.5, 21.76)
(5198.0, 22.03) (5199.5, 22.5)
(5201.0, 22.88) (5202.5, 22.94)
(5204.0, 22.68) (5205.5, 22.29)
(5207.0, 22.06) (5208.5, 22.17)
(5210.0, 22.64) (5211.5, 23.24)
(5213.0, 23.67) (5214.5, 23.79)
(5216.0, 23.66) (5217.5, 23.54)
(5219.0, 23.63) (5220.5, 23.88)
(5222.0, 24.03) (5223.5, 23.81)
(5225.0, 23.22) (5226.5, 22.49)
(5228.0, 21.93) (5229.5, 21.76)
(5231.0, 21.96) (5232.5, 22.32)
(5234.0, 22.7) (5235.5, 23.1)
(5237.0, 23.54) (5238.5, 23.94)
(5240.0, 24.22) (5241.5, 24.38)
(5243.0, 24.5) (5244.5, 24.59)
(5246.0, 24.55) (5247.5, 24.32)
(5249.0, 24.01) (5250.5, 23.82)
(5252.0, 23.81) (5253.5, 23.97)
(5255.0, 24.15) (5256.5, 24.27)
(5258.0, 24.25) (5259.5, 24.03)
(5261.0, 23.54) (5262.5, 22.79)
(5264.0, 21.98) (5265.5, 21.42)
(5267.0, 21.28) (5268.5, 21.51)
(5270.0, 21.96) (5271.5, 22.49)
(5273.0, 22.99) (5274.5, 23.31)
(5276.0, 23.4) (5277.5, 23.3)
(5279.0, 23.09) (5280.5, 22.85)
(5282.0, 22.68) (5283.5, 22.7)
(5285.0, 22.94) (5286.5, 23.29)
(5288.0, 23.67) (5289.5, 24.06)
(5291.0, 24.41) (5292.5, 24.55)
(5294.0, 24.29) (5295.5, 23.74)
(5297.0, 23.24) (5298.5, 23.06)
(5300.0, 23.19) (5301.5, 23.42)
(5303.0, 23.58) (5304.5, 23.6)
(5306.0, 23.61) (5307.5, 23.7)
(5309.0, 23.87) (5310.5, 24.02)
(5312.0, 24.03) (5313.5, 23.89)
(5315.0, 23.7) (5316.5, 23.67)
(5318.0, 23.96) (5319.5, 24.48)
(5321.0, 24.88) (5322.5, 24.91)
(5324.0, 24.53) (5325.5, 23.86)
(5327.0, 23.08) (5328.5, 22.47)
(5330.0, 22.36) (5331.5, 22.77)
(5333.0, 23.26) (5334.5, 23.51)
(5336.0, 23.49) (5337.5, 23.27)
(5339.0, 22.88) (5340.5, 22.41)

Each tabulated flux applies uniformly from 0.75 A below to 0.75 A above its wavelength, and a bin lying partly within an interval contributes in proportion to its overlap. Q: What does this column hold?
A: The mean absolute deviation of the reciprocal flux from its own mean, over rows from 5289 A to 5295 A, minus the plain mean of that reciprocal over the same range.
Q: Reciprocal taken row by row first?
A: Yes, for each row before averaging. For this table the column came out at -0.0409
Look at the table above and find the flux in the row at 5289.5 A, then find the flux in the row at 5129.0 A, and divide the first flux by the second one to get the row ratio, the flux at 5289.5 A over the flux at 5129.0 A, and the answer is 1.04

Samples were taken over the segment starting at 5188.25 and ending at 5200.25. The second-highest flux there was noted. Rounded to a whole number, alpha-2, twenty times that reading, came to 446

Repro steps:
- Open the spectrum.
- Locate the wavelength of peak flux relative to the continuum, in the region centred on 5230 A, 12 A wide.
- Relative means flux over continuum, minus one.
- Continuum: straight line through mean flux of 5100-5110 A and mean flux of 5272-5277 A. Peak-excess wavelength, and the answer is 5225.0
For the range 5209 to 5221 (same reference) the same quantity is 5220.5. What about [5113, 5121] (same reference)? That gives 5115.5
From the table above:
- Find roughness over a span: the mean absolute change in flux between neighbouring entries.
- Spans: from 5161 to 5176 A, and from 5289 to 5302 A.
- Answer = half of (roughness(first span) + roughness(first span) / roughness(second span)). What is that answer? 1.42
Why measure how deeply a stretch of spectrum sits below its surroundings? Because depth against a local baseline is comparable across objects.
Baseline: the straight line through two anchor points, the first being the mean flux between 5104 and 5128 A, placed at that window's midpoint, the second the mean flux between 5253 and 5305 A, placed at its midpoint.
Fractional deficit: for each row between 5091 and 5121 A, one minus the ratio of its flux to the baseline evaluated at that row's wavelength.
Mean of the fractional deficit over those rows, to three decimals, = 0.011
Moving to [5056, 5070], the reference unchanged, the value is -0.011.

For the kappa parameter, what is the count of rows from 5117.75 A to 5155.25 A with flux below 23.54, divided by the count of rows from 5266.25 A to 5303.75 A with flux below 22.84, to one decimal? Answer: 3.8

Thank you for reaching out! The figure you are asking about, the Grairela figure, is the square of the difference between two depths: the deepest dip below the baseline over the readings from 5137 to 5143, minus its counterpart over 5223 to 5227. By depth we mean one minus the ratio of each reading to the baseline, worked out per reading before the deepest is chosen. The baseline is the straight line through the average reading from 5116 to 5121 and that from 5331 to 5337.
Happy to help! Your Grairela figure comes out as 0.0007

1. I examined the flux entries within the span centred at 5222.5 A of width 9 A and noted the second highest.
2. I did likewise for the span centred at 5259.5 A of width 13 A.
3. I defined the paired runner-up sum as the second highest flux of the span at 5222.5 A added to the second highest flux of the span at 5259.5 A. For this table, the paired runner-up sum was 48.1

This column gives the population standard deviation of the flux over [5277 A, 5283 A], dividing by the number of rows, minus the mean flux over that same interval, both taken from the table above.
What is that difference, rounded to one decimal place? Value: -22.7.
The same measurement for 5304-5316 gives -23.6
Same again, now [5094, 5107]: -22.1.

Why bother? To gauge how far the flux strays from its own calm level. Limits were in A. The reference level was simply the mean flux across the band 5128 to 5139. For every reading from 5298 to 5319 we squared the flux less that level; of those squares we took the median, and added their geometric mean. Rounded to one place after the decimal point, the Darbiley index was 0.5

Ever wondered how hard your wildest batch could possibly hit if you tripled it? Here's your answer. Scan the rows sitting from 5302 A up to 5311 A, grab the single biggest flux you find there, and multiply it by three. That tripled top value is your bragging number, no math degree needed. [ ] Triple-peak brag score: 72.1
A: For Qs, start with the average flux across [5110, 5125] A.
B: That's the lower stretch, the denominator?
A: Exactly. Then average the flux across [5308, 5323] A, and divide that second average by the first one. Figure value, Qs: 1.02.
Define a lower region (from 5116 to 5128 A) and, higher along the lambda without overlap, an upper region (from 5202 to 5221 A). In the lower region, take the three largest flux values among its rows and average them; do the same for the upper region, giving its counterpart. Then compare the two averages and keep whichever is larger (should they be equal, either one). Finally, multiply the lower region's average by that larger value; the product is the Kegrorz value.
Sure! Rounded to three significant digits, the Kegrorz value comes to 567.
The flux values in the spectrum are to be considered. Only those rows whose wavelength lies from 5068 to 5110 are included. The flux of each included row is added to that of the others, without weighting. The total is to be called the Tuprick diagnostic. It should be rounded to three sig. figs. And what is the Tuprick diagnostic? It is 647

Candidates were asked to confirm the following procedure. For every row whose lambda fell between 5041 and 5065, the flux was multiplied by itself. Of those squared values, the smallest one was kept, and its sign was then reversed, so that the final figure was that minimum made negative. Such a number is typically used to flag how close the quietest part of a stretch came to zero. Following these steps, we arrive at -527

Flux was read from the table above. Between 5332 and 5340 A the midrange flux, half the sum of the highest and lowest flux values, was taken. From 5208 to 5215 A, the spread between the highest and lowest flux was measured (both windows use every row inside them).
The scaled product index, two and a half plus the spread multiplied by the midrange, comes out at 40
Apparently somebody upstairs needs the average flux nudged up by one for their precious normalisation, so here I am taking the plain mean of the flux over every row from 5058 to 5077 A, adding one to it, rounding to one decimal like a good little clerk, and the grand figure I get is 24.4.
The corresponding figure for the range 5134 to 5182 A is 23.2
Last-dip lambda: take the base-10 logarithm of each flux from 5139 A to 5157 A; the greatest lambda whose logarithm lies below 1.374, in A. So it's 5156.0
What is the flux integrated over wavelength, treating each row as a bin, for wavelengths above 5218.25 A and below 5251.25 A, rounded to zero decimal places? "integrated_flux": 775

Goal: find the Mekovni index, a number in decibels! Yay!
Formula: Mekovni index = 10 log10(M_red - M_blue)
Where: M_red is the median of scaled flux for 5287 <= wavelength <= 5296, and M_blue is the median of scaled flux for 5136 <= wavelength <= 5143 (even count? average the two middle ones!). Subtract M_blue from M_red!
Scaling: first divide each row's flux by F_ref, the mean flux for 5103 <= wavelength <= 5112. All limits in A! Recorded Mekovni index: -11.0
